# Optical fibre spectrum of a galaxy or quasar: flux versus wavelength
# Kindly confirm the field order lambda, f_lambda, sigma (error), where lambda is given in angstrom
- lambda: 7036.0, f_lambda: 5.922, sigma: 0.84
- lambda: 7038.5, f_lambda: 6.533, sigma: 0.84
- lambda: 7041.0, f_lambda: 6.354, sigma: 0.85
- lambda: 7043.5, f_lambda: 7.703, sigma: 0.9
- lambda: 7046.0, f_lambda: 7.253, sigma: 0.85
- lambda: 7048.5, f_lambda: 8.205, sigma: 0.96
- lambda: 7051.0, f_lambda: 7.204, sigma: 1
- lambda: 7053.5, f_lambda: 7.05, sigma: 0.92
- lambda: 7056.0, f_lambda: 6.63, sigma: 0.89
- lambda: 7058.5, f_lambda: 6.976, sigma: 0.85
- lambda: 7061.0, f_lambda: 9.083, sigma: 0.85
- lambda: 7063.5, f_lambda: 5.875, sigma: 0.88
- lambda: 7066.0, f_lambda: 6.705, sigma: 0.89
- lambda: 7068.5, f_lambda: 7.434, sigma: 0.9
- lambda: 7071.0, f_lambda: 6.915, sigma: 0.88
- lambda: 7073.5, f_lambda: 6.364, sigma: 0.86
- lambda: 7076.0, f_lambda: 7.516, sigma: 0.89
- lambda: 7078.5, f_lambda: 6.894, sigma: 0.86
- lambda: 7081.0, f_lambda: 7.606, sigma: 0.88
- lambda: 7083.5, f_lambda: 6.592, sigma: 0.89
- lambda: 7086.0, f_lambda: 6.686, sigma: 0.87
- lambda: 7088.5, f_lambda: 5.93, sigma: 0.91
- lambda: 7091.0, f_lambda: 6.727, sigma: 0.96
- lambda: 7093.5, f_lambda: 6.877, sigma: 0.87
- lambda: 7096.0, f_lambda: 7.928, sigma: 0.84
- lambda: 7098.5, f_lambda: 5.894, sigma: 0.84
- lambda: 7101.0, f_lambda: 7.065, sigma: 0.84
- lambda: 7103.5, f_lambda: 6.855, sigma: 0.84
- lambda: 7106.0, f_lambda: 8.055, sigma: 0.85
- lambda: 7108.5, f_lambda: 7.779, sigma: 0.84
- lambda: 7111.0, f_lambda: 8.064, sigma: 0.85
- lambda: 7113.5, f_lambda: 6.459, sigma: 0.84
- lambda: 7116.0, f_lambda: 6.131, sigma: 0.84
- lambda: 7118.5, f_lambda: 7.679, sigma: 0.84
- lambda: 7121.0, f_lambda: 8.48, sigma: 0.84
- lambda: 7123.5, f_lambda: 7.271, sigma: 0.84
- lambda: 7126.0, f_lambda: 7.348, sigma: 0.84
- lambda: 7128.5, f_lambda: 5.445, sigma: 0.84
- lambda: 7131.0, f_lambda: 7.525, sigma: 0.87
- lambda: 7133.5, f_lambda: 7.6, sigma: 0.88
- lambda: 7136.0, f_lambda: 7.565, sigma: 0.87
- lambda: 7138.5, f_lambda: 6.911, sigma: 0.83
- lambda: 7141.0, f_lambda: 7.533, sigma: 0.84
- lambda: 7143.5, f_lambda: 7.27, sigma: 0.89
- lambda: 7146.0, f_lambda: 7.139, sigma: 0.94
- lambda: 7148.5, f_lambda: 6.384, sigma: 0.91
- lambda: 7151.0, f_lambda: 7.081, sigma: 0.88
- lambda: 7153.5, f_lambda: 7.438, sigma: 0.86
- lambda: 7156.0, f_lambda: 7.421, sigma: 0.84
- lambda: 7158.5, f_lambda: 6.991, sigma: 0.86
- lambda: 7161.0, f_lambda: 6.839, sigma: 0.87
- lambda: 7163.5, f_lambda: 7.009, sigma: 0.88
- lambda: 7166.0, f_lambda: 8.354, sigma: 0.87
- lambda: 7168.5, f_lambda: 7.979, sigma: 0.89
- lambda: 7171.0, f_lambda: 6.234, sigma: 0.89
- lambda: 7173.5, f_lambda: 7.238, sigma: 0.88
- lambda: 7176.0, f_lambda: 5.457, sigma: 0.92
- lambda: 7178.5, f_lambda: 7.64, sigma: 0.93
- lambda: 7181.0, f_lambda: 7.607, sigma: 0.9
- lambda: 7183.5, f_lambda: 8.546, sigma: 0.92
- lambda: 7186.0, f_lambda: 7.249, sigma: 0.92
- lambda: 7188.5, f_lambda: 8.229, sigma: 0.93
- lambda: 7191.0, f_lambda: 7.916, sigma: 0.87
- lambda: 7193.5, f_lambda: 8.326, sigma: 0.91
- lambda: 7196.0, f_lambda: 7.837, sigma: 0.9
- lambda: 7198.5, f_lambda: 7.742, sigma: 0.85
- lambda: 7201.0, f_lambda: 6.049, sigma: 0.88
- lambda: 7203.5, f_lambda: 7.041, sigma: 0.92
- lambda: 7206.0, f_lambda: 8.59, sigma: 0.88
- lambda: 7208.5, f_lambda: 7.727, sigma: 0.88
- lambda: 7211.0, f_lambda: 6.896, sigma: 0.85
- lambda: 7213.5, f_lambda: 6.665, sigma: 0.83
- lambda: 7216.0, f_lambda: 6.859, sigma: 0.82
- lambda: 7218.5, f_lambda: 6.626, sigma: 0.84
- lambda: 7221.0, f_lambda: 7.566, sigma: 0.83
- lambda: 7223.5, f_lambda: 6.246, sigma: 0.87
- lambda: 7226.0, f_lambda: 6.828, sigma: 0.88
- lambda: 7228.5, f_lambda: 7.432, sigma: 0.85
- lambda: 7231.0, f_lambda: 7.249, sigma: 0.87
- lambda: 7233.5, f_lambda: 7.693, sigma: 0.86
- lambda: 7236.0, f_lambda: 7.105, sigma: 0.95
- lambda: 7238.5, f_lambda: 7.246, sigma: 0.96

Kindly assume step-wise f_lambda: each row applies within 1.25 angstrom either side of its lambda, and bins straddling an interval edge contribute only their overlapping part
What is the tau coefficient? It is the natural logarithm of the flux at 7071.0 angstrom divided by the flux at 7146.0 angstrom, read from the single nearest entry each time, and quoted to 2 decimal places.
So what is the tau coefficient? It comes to -0.03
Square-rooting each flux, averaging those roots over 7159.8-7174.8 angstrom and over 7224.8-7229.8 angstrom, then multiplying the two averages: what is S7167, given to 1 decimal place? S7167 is 7.2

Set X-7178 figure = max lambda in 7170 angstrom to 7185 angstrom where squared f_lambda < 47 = 7176.0 angstrom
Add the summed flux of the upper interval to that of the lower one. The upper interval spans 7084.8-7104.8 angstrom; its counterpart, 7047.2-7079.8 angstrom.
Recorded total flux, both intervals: 147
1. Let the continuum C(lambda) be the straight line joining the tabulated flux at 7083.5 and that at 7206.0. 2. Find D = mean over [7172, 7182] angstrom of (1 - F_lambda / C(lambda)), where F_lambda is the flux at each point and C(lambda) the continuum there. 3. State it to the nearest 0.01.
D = 0.14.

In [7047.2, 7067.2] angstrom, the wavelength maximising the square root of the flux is 7061.0 angstrom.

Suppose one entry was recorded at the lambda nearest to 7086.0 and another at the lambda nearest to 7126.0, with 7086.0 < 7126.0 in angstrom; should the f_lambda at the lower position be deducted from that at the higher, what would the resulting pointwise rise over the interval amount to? 0.7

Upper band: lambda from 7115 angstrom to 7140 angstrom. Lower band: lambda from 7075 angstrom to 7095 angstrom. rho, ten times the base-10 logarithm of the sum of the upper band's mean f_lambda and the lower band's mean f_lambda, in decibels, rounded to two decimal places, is 11.48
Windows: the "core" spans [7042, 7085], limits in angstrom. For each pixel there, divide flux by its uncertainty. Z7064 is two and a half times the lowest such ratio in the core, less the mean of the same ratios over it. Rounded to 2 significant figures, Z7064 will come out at 8.6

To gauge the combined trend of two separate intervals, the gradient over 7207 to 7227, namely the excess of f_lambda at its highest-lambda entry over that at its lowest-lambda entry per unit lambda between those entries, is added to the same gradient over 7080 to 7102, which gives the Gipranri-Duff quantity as -0.08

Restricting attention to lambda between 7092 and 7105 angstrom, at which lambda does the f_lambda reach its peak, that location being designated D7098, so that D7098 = 7096.0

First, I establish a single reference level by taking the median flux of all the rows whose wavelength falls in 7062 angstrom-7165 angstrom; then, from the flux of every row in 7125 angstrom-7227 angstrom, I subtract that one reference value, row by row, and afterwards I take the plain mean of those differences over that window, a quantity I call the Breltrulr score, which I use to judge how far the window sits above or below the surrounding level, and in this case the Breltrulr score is 0.18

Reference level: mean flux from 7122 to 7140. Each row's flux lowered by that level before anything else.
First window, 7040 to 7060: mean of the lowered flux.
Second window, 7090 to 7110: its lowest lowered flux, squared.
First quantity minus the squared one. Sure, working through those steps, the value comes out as -1.4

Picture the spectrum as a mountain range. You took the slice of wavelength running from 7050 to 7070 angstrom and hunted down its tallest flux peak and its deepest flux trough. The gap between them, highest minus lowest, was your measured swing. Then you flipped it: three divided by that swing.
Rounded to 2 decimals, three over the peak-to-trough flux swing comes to 0.94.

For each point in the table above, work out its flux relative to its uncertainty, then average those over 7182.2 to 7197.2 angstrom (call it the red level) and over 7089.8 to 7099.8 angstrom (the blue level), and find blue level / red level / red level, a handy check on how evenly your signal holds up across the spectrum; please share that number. 0.101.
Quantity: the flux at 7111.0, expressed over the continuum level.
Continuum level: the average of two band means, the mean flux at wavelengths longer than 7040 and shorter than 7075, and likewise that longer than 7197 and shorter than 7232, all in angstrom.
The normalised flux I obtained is 1.13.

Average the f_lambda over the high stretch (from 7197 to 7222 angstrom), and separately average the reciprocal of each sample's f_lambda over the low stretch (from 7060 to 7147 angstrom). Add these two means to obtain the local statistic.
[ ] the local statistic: 7.32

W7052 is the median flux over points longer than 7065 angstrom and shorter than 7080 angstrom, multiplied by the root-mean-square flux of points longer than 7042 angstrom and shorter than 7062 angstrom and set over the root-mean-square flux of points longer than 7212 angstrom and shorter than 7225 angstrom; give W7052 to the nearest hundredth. 7.66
